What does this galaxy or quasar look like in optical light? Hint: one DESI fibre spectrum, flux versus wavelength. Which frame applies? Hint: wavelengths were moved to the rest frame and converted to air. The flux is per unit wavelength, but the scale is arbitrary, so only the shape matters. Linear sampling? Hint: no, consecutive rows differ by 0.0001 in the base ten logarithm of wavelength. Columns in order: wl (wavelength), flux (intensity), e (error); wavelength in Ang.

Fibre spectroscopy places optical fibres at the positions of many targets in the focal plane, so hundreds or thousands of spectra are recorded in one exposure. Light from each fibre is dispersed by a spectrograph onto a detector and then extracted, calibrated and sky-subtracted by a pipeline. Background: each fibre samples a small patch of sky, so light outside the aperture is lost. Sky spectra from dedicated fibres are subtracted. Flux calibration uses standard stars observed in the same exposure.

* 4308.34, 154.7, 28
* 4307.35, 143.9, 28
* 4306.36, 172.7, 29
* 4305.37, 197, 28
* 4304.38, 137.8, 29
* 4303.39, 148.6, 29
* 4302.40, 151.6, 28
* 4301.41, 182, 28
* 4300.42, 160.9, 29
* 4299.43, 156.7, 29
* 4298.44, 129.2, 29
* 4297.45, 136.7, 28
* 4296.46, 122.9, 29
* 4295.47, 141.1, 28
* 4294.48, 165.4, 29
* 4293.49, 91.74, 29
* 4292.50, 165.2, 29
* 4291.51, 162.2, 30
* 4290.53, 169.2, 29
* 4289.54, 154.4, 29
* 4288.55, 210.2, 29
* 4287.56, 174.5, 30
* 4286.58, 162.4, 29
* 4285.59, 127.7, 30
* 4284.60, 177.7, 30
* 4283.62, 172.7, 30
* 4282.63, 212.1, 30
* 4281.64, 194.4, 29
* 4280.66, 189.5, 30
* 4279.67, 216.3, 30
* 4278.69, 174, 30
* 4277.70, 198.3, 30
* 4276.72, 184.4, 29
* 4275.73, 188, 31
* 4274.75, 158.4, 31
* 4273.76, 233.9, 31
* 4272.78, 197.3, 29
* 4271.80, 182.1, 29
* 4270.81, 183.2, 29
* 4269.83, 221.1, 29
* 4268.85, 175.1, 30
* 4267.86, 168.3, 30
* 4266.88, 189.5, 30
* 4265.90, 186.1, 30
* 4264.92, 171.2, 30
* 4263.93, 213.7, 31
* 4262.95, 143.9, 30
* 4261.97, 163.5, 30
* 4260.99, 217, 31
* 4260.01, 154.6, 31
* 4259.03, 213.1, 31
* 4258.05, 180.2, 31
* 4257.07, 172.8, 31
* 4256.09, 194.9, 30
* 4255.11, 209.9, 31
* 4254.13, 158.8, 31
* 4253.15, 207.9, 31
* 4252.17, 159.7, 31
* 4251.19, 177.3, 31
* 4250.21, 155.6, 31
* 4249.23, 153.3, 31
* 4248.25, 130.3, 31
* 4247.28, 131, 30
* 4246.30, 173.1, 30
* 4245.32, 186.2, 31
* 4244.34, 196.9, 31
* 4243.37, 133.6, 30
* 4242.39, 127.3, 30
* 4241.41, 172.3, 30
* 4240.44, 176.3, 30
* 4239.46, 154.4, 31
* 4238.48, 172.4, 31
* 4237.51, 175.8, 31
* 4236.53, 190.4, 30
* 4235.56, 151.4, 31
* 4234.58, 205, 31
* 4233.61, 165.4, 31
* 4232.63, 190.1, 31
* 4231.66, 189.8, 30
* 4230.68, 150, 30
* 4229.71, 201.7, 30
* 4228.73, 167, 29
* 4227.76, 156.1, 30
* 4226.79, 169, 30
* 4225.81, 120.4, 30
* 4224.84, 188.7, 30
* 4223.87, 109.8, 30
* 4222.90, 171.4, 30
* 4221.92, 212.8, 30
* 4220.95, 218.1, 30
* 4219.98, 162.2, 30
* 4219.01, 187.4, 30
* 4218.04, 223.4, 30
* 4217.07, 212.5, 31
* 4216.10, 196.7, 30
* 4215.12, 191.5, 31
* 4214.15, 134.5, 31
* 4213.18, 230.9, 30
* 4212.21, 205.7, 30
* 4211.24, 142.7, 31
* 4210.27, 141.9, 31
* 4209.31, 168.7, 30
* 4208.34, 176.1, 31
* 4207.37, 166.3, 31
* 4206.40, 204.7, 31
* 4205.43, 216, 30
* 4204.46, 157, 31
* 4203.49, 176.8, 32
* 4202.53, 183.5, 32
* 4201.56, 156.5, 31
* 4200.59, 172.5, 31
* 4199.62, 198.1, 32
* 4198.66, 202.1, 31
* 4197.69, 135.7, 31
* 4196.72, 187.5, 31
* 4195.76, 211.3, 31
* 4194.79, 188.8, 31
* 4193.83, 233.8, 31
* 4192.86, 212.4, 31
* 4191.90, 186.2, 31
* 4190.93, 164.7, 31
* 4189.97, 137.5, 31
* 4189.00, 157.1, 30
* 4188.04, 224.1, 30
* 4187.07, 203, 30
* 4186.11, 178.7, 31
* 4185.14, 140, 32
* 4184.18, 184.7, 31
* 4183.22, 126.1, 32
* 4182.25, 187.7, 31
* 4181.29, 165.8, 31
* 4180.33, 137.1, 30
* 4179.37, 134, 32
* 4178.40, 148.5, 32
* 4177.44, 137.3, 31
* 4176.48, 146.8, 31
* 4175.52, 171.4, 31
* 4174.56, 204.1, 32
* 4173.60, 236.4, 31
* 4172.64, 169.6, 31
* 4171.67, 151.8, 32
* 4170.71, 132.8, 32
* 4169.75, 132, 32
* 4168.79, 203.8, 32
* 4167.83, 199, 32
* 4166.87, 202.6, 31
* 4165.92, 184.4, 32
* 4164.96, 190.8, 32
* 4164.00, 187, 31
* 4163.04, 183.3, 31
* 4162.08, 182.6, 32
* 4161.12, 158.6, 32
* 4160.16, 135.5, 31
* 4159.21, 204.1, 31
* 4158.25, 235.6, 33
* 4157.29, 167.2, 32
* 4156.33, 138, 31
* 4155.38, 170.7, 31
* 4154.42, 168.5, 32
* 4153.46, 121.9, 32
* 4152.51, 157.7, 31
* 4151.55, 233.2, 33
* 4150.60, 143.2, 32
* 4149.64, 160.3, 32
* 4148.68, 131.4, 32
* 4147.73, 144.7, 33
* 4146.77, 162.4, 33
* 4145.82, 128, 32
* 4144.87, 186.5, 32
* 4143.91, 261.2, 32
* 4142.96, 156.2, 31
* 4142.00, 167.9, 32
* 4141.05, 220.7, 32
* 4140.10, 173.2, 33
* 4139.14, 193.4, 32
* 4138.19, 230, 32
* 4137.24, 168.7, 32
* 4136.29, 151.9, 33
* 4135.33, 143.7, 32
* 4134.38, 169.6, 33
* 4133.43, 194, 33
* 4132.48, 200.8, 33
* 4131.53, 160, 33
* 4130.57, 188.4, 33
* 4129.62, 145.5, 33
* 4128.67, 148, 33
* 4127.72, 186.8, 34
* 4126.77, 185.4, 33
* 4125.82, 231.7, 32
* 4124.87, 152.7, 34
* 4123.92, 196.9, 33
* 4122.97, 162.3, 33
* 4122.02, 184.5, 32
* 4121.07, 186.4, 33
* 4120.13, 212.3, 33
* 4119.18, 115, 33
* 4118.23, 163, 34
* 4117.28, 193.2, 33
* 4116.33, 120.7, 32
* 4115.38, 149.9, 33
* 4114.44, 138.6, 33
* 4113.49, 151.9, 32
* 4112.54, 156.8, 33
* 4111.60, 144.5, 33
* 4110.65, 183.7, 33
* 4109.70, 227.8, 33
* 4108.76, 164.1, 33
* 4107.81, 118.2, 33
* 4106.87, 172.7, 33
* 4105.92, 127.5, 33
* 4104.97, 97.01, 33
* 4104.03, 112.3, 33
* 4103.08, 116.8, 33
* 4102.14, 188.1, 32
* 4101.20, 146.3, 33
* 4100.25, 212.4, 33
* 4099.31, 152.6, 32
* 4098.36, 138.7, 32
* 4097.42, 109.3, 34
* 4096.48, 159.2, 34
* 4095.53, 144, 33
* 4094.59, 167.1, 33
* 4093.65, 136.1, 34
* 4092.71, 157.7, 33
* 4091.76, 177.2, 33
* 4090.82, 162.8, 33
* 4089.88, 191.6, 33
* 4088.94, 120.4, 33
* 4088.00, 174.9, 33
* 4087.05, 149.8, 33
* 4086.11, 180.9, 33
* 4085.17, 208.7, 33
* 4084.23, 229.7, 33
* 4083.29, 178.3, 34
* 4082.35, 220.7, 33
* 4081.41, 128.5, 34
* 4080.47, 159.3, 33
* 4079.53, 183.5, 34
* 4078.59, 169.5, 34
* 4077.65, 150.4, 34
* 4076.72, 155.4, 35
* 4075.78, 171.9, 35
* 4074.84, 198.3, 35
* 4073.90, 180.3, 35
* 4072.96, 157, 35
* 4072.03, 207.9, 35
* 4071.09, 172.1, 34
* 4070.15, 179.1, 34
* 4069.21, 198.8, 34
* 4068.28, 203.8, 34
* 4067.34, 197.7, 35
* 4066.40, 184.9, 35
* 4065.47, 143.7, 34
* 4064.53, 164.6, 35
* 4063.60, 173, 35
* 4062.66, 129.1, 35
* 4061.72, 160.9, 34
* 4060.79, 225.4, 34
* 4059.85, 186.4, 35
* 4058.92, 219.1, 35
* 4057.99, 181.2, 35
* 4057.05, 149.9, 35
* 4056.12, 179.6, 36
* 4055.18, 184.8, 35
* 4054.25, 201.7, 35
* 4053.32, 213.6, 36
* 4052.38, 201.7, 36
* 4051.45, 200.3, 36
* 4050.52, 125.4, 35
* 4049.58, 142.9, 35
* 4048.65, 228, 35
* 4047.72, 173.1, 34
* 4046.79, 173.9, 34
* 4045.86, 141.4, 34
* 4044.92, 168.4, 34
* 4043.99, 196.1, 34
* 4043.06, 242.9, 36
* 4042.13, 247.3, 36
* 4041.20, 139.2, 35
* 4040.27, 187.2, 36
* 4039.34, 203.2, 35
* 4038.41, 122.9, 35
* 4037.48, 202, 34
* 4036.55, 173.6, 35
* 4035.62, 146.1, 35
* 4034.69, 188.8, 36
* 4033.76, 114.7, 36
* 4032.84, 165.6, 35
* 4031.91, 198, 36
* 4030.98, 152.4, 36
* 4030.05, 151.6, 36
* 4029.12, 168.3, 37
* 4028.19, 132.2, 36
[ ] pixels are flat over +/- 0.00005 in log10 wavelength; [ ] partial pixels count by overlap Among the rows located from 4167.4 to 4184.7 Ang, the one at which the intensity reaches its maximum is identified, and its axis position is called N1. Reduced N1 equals 4173.60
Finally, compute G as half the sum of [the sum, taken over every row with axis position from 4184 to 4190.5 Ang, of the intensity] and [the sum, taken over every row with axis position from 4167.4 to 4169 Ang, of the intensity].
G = 814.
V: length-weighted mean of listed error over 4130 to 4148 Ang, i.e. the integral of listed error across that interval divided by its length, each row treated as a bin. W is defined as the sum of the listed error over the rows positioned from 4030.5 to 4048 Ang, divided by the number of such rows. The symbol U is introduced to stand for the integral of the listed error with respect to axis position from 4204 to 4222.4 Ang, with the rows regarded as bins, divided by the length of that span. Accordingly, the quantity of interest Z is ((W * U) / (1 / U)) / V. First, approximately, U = 30.5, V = 32.4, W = 35.1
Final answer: 1005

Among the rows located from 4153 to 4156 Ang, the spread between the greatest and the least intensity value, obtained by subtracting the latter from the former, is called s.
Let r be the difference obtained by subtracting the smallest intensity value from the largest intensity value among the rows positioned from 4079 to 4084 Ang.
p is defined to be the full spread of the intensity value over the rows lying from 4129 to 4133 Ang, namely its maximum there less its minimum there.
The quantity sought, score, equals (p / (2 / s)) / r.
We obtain 15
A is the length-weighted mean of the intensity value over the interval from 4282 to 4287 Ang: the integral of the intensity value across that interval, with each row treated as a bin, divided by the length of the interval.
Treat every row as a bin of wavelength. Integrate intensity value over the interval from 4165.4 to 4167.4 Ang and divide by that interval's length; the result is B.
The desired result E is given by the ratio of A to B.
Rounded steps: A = 171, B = 194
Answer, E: 0.88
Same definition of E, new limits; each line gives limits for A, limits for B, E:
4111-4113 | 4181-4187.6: 0.90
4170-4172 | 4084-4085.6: 0.64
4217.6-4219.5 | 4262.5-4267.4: 1.13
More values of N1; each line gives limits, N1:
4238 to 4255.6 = 4255.11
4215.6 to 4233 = 4218.04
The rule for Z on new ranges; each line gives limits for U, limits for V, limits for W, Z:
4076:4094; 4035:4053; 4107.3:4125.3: 1054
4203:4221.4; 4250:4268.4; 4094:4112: 1007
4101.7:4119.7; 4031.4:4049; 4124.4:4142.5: 1011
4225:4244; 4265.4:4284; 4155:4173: 974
